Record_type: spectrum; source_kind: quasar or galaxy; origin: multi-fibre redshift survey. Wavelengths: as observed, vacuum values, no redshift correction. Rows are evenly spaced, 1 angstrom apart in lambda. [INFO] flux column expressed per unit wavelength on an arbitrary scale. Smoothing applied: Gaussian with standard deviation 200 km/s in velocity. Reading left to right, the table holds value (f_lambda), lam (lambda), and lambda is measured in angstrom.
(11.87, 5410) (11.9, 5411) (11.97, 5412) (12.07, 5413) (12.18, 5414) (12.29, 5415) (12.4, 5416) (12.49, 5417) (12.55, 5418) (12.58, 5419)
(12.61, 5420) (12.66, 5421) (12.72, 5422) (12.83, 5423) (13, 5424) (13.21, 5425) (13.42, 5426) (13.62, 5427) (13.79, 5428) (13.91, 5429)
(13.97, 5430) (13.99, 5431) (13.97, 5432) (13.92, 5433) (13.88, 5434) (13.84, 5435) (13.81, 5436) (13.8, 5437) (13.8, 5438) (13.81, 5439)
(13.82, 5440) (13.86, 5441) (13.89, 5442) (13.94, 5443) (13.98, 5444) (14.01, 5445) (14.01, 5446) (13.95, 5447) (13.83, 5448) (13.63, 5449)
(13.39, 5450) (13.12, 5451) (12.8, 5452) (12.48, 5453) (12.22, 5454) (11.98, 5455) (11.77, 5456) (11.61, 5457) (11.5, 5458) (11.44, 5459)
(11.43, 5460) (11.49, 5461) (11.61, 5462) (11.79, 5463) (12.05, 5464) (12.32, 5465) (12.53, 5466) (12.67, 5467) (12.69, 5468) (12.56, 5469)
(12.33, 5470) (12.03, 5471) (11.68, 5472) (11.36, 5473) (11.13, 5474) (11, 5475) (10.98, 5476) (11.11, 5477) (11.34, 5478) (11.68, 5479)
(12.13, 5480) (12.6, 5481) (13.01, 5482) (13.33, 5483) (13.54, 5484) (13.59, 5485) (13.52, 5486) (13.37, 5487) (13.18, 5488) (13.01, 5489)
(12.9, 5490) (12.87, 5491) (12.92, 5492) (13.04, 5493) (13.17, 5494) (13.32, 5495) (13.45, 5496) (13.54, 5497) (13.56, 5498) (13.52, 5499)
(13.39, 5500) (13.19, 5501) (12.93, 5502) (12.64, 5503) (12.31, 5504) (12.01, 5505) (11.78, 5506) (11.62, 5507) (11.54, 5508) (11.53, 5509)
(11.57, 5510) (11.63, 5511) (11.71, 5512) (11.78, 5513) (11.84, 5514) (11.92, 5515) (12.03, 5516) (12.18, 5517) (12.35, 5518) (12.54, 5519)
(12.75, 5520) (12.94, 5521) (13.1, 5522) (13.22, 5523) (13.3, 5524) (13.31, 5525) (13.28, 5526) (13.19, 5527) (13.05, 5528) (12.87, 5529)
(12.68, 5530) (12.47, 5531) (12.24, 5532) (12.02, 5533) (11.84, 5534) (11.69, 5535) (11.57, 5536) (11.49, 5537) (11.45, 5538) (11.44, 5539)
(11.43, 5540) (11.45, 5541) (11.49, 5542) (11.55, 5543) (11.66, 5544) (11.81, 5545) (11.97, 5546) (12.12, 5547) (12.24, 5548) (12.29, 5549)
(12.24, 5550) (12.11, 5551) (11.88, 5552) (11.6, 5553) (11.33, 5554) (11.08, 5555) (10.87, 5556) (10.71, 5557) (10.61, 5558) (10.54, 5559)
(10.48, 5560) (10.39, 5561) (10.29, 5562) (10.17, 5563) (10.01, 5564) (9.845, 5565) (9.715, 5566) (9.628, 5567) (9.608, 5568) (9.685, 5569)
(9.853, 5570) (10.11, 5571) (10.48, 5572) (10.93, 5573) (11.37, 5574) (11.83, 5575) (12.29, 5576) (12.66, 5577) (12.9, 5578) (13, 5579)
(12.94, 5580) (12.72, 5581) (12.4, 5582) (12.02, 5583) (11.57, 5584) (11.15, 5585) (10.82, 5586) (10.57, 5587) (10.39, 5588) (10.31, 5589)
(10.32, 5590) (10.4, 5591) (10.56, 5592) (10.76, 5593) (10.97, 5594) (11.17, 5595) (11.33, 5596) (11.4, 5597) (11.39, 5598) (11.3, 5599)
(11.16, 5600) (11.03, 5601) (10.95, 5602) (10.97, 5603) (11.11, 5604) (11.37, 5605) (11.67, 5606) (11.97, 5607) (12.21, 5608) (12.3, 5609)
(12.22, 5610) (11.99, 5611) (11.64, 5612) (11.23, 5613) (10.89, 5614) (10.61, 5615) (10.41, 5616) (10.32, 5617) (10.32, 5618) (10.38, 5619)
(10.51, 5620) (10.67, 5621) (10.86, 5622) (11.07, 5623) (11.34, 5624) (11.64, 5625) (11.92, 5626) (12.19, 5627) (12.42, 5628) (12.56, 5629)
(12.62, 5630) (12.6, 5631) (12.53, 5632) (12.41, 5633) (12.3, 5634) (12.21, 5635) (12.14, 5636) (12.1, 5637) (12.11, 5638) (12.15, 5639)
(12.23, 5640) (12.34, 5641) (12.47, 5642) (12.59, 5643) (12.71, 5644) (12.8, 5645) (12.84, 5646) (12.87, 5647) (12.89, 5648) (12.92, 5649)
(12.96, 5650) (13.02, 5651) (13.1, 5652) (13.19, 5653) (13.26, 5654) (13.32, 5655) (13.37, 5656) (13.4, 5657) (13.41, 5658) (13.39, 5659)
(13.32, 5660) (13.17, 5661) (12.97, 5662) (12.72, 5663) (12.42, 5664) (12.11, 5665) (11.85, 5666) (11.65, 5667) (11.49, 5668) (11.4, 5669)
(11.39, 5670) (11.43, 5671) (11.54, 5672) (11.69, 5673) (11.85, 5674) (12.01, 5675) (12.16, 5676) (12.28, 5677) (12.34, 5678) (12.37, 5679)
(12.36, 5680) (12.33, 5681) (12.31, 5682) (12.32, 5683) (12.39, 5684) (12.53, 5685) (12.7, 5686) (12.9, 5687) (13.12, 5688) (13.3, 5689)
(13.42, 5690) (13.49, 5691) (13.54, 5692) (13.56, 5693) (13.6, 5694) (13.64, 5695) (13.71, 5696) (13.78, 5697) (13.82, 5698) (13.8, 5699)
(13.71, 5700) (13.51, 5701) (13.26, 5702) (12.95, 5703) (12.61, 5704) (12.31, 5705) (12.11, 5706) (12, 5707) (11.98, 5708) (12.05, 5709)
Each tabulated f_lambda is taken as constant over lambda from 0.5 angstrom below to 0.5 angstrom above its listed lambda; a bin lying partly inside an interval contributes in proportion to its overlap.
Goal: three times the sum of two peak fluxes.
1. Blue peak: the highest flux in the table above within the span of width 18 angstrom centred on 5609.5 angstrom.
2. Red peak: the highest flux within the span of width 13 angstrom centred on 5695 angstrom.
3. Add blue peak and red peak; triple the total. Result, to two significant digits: 78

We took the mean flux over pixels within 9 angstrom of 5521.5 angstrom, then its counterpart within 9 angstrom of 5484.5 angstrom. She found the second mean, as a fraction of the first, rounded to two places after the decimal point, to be 1.00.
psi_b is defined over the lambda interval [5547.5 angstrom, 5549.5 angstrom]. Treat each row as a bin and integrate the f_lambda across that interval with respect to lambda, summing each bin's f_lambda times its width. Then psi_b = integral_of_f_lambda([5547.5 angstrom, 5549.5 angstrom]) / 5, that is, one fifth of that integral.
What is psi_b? 4.9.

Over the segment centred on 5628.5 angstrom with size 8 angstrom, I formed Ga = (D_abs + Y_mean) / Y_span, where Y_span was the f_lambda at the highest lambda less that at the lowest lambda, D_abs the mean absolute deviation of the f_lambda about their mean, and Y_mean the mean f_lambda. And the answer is 14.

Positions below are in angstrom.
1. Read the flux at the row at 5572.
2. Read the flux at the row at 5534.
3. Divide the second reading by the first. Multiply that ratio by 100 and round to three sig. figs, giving 113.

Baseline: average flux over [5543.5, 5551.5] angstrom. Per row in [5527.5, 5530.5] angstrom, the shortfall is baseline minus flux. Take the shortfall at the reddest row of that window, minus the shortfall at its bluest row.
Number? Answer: 0.4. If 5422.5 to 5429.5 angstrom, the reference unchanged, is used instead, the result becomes -1.1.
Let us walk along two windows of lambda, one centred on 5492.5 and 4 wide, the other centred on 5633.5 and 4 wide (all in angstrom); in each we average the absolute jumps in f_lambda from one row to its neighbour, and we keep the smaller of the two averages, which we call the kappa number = 0.10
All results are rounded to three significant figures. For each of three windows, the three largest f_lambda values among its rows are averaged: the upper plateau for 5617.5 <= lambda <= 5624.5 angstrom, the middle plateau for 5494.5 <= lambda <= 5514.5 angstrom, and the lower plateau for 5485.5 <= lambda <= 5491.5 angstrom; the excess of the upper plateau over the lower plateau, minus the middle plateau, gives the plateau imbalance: -15.8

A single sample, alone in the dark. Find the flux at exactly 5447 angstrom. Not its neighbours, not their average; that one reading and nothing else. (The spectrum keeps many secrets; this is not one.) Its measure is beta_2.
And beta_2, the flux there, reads 13.95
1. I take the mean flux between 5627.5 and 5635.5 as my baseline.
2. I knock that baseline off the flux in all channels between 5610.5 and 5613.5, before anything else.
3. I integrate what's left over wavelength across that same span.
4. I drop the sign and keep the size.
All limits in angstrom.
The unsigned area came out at 2.5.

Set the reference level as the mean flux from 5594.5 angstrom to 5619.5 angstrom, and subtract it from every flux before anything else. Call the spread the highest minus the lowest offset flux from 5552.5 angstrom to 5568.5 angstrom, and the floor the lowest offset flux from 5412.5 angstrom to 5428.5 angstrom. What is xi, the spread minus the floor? 1.2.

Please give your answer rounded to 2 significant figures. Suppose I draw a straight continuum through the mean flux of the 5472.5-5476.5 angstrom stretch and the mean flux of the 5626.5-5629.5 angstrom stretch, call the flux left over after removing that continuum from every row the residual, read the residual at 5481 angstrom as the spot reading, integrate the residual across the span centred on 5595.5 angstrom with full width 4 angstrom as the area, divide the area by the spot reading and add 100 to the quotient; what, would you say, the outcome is 97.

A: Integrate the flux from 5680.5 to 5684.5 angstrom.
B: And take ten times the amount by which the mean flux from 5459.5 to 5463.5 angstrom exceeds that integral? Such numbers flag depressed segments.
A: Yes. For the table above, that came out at -378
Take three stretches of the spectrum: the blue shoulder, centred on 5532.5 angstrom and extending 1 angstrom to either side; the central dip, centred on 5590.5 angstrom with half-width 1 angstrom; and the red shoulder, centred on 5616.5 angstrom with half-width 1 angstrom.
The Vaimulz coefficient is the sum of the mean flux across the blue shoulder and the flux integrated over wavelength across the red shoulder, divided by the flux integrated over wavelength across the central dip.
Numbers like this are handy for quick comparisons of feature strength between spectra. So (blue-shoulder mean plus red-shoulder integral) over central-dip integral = 1.59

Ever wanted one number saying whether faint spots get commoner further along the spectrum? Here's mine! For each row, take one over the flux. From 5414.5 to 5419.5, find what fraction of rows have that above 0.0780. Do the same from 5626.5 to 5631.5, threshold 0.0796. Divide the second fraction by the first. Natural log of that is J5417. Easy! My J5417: -0.51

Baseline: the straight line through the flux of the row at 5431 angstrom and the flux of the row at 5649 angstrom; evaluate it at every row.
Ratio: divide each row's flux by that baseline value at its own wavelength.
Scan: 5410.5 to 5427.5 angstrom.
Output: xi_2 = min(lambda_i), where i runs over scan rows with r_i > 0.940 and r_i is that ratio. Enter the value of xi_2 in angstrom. 5425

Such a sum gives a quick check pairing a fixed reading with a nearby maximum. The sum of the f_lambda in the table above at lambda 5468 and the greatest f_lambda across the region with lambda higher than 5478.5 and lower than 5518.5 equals 26.3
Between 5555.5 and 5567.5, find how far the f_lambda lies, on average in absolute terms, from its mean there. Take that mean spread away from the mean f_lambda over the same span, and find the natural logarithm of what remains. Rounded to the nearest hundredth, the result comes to 2.30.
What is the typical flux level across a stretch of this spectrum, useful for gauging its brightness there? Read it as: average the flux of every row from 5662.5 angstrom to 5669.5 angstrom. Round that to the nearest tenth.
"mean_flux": 11.9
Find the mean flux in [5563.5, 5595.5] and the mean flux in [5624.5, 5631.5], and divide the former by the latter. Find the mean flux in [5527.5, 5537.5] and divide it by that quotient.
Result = 13.6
